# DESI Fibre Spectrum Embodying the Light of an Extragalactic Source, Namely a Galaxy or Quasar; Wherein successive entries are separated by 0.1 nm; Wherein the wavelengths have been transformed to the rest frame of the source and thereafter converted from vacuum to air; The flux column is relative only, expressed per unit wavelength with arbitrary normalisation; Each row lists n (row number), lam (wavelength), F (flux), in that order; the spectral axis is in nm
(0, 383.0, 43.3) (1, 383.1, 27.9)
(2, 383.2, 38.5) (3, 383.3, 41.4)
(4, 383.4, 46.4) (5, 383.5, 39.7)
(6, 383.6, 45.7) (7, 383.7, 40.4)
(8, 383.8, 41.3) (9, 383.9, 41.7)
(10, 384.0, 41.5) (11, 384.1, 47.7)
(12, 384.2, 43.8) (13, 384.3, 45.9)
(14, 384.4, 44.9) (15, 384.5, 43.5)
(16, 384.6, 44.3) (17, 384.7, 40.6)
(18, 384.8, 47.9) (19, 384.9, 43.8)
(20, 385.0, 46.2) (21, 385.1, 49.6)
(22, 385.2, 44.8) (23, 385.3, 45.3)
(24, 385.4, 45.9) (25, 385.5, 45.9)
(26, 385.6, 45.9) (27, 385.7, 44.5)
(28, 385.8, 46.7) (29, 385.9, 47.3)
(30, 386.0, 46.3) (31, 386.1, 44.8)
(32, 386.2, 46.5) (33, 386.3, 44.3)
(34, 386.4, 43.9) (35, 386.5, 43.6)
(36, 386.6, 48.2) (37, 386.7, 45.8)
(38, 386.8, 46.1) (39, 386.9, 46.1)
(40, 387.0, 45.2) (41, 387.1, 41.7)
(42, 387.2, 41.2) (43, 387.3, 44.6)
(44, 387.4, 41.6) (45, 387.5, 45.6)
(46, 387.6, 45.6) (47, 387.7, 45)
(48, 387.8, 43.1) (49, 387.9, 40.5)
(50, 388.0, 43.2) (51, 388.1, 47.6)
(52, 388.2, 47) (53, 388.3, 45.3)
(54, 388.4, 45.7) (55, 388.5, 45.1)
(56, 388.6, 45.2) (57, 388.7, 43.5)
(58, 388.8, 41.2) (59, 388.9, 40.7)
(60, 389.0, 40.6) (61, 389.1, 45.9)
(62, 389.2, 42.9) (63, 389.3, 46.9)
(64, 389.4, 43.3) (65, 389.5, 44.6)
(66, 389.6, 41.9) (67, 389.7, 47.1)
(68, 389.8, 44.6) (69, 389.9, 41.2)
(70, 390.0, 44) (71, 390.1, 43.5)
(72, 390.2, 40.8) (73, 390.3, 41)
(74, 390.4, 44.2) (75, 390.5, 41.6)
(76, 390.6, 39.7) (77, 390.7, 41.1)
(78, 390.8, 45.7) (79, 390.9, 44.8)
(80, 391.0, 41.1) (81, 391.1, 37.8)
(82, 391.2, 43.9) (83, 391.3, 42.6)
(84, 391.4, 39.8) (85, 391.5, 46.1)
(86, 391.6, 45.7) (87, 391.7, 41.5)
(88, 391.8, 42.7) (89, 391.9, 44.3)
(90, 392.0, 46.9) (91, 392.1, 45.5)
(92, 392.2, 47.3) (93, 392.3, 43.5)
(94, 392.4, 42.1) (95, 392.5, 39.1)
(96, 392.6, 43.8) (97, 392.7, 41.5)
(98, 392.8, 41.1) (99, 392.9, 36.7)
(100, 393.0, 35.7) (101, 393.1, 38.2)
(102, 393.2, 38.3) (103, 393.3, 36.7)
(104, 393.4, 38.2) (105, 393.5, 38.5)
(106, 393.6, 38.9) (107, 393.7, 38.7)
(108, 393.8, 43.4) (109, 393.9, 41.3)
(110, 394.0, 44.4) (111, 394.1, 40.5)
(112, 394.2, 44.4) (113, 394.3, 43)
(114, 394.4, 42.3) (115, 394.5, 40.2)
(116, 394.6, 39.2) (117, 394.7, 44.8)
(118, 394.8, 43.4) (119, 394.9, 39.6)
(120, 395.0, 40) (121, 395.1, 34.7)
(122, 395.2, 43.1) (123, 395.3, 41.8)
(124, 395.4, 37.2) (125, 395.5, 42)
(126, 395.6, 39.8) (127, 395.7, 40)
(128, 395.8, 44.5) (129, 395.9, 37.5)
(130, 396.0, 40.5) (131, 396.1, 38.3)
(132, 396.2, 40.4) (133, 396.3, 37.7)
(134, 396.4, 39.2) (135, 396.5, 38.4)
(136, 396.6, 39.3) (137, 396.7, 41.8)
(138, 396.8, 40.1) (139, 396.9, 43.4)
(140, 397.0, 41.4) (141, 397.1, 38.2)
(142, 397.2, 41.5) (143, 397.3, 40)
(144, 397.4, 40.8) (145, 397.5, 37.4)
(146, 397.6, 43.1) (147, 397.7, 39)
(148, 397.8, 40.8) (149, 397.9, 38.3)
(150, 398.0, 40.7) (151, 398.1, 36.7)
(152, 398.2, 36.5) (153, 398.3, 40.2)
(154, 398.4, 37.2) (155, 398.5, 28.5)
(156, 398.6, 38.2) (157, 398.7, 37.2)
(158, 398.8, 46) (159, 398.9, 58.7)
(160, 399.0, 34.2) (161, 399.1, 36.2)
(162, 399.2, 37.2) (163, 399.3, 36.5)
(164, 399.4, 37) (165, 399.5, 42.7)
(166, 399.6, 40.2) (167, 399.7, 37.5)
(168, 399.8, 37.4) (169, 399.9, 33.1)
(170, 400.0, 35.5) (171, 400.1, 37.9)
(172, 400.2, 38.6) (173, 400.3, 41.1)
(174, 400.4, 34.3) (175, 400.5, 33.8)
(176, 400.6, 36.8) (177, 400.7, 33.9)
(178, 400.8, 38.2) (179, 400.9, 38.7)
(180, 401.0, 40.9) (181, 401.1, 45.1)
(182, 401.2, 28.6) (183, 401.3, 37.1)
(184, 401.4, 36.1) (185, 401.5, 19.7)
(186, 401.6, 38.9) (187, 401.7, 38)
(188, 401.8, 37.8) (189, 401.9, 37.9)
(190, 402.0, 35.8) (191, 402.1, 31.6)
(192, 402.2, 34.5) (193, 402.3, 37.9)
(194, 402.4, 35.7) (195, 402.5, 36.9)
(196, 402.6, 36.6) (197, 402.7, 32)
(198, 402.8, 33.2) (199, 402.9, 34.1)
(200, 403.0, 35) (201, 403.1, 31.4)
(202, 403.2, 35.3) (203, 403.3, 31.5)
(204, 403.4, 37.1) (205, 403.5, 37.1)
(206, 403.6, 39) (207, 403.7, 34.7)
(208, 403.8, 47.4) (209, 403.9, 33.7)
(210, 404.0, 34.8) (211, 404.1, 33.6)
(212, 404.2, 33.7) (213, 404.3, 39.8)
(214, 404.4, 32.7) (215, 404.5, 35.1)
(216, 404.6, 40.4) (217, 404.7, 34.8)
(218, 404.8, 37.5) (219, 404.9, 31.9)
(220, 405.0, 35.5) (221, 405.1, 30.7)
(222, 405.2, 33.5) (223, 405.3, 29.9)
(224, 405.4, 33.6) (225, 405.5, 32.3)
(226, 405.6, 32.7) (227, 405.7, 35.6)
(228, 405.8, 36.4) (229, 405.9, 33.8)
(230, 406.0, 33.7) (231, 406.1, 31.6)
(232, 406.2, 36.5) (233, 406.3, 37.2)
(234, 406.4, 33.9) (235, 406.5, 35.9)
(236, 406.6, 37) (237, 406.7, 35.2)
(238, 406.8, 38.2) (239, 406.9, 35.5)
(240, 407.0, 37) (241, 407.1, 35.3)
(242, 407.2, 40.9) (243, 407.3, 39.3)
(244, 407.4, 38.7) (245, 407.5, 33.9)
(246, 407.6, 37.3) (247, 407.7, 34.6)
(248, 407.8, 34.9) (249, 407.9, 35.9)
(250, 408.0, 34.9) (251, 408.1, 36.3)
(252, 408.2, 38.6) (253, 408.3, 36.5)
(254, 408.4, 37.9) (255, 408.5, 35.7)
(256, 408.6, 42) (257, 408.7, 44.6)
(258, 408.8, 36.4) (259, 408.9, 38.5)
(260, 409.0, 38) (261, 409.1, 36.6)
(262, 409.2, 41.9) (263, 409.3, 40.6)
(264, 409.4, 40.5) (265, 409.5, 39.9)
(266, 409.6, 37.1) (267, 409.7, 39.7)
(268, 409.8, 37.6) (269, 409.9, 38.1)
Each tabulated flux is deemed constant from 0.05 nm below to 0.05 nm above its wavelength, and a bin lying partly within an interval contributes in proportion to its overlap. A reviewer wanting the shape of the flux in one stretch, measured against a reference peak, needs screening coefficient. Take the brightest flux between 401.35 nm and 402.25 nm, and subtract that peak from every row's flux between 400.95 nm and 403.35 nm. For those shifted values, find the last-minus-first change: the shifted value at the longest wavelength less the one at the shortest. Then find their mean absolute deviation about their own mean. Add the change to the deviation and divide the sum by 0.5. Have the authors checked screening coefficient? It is -12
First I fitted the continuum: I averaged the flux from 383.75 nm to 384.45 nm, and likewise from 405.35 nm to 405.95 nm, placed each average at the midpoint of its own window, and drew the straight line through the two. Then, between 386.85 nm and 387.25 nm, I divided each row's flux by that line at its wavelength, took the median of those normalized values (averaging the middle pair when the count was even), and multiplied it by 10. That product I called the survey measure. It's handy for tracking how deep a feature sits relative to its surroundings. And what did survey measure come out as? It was 10.2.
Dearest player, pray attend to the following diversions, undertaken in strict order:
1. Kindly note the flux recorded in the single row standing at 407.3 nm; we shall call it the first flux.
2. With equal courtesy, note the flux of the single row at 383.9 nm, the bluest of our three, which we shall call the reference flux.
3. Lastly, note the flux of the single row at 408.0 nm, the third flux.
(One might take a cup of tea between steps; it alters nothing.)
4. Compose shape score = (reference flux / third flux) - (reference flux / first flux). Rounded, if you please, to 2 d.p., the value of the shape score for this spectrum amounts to 0.13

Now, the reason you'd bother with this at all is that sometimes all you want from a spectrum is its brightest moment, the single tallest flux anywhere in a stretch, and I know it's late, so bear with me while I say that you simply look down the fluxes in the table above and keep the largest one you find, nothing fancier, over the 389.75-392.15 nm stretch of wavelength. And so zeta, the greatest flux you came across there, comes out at 46.9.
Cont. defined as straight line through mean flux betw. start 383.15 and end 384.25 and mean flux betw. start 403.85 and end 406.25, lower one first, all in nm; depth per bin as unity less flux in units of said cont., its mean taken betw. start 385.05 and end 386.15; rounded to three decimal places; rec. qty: -0.102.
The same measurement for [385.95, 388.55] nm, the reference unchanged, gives -0.087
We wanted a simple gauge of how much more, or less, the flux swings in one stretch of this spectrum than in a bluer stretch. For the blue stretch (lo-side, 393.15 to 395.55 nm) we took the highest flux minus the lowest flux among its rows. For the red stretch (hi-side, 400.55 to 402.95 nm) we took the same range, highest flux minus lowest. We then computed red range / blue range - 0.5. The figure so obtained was 2.0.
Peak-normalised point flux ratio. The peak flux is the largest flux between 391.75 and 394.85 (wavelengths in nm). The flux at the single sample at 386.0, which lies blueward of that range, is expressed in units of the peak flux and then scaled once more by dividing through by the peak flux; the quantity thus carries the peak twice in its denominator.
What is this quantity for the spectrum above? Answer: 0.021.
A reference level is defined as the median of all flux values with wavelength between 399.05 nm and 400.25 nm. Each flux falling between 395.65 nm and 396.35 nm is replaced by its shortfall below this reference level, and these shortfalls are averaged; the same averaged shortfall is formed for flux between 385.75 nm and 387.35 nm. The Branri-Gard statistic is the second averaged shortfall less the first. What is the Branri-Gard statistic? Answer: -5.3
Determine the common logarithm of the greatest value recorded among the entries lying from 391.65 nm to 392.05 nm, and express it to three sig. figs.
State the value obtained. 1.67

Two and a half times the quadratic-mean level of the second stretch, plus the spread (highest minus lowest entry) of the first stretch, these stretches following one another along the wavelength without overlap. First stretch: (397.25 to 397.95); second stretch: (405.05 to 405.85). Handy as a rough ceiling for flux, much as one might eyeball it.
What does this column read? 89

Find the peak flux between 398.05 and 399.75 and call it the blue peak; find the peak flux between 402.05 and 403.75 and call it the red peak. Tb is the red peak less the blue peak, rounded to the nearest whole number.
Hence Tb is -20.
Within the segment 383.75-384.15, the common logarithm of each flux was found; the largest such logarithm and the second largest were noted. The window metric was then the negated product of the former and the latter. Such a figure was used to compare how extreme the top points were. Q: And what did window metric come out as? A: -2.72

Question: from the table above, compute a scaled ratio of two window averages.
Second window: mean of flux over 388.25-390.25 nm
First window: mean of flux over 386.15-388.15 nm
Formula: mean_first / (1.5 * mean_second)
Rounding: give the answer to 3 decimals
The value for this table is 0.678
